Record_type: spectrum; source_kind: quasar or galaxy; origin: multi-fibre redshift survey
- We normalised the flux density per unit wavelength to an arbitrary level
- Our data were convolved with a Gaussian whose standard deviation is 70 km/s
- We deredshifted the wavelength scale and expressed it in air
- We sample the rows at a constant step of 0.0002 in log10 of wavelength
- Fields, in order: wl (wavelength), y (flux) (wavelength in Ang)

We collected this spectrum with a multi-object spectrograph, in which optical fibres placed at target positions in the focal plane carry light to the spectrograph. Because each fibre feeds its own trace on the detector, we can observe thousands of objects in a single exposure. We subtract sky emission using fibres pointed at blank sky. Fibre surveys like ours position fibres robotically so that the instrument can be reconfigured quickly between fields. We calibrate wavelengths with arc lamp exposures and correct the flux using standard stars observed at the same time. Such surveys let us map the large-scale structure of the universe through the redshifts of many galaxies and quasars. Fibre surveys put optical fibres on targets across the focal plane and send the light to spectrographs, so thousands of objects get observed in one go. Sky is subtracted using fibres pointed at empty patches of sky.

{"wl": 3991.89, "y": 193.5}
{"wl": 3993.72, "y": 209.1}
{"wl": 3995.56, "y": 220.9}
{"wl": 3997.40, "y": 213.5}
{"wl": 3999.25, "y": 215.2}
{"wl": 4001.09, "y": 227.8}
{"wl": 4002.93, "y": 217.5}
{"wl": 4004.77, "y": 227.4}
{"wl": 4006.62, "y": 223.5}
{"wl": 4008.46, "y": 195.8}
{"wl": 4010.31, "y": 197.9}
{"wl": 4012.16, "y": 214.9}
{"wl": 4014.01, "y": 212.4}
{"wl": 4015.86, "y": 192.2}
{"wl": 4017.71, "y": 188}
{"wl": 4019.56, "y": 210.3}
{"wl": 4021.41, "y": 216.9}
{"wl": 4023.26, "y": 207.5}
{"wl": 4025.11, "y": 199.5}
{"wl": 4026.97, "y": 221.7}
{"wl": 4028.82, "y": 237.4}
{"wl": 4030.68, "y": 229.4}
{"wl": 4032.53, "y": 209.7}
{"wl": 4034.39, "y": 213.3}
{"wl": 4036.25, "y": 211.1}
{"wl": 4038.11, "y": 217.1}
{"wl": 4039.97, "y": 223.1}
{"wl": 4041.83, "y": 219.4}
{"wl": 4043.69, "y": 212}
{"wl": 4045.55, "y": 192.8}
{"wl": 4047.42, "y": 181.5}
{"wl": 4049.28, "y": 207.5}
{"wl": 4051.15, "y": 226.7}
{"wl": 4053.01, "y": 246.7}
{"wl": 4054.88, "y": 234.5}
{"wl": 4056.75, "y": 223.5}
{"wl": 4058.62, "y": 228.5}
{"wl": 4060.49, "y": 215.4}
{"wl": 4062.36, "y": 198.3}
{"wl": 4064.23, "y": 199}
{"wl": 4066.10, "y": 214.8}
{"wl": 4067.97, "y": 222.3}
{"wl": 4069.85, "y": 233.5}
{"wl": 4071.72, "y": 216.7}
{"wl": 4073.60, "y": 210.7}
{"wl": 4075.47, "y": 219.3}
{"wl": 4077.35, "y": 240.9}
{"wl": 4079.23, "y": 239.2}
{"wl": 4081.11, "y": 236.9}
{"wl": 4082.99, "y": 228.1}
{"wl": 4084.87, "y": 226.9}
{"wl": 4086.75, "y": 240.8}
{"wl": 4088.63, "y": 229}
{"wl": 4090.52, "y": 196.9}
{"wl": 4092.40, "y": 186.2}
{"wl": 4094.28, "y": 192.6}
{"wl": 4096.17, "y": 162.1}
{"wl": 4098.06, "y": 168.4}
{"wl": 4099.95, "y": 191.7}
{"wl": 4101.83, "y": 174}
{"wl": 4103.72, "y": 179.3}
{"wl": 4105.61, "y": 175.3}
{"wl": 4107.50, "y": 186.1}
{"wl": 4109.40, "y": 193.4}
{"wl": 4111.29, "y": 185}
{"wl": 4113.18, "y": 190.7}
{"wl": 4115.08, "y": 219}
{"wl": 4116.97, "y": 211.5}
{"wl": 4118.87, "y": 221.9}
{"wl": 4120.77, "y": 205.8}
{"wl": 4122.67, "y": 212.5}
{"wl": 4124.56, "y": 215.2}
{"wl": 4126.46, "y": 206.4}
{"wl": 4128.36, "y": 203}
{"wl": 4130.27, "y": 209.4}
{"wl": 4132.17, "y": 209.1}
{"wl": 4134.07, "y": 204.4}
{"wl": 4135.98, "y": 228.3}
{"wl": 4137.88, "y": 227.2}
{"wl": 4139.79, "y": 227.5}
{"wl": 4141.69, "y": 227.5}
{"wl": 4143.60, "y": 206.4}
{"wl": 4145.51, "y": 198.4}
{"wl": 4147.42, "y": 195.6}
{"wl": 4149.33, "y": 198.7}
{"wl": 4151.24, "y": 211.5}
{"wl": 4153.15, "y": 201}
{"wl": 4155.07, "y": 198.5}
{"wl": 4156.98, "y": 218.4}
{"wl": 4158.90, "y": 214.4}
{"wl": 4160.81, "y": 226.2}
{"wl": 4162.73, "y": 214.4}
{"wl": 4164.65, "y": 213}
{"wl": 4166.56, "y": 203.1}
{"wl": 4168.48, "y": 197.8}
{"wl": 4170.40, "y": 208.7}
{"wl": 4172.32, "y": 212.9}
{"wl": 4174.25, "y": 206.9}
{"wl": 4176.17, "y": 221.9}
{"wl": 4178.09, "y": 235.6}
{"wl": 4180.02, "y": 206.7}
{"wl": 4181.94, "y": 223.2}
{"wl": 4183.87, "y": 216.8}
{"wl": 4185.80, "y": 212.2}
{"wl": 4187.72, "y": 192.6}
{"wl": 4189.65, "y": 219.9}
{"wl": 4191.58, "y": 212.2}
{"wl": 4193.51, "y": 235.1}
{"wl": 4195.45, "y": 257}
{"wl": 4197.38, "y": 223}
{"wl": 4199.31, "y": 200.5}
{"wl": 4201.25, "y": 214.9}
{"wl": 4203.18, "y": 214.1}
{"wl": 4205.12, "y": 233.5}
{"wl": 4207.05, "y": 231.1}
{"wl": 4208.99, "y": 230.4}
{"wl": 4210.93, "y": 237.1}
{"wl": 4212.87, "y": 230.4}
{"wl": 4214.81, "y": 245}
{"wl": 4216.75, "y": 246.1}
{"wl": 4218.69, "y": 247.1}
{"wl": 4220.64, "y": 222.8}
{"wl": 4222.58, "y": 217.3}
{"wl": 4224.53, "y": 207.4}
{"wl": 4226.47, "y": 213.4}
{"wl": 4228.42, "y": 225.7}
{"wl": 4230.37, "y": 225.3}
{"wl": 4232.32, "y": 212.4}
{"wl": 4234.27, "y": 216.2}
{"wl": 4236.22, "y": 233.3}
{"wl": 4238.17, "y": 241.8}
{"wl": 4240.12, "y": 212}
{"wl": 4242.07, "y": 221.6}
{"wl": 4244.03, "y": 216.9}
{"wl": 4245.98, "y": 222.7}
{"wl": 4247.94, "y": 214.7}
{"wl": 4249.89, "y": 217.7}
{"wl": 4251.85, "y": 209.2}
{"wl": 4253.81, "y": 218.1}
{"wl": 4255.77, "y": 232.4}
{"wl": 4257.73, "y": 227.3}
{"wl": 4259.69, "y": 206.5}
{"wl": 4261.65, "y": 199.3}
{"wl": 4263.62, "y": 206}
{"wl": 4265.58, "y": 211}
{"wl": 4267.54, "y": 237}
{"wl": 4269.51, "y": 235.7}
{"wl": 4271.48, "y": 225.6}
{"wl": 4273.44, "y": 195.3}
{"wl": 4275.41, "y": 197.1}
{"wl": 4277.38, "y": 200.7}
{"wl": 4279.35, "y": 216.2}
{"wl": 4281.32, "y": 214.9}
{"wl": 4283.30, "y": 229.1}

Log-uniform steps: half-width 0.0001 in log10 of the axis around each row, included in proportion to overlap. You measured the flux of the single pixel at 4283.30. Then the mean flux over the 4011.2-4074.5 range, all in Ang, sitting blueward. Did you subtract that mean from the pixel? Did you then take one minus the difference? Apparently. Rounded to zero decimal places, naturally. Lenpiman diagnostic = -14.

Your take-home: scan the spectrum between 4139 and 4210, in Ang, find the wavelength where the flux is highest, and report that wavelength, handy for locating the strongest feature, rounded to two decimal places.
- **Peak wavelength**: 4195.45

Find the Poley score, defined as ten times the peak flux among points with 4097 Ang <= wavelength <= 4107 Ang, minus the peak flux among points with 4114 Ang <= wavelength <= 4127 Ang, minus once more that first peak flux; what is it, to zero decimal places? 1503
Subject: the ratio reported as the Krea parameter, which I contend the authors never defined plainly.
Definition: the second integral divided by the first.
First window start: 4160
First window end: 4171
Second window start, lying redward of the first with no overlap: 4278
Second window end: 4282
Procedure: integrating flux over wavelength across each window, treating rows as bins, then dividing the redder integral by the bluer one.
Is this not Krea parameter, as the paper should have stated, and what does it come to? 0.4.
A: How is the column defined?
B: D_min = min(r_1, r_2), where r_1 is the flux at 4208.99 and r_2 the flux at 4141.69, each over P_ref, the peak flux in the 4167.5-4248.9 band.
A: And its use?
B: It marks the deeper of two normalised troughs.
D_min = 0.89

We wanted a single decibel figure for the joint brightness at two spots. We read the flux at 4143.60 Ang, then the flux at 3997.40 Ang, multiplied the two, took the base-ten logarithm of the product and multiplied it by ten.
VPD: 46.4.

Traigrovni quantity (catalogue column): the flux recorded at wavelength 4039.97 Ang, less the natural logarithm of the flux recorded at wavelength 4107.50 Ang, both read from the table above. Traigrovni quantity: 218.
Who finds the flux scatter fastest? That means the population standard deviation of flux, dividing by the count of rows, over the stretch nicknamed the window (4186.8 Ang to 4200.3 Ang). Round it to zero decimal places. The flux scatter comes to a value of 20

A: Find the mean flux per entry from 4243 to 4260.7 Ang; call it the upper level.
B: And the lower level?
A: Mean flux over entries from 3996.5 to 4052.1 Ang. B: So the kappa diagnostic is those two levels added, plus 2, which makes 432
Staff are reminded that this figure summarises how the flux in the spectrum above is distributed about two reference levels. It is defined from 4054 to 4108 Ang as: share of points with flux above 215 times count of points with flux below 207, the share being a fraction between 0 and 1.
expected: 6.2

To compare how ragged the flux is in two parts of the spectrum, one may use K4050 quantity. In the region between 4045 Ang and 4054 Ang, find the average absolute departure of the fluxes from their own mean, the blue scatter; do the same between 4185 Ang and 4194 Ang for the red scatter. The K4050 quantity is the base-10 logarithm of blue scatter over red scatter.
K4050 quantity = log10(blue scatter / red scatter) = 0.29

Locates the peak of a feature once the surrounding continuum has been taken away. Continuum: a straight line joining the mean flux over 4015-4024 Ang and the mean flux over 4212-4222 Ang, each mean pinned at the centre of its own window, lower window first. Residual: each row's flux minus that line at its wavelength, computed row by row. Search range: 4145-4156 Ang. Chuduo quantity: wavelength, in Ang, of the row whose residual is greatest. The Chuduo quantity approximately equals 4151.24 Ang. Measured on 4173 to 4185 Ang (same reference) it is 4178.09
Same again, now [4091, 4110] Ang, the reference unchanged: 4094.28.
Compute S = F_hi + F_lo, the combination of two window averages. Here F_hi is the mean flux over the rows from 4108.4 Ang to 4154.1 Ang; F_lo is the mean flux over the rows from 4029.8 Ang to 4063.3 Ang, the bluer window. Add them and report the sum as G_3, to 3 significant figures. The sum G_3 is 425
